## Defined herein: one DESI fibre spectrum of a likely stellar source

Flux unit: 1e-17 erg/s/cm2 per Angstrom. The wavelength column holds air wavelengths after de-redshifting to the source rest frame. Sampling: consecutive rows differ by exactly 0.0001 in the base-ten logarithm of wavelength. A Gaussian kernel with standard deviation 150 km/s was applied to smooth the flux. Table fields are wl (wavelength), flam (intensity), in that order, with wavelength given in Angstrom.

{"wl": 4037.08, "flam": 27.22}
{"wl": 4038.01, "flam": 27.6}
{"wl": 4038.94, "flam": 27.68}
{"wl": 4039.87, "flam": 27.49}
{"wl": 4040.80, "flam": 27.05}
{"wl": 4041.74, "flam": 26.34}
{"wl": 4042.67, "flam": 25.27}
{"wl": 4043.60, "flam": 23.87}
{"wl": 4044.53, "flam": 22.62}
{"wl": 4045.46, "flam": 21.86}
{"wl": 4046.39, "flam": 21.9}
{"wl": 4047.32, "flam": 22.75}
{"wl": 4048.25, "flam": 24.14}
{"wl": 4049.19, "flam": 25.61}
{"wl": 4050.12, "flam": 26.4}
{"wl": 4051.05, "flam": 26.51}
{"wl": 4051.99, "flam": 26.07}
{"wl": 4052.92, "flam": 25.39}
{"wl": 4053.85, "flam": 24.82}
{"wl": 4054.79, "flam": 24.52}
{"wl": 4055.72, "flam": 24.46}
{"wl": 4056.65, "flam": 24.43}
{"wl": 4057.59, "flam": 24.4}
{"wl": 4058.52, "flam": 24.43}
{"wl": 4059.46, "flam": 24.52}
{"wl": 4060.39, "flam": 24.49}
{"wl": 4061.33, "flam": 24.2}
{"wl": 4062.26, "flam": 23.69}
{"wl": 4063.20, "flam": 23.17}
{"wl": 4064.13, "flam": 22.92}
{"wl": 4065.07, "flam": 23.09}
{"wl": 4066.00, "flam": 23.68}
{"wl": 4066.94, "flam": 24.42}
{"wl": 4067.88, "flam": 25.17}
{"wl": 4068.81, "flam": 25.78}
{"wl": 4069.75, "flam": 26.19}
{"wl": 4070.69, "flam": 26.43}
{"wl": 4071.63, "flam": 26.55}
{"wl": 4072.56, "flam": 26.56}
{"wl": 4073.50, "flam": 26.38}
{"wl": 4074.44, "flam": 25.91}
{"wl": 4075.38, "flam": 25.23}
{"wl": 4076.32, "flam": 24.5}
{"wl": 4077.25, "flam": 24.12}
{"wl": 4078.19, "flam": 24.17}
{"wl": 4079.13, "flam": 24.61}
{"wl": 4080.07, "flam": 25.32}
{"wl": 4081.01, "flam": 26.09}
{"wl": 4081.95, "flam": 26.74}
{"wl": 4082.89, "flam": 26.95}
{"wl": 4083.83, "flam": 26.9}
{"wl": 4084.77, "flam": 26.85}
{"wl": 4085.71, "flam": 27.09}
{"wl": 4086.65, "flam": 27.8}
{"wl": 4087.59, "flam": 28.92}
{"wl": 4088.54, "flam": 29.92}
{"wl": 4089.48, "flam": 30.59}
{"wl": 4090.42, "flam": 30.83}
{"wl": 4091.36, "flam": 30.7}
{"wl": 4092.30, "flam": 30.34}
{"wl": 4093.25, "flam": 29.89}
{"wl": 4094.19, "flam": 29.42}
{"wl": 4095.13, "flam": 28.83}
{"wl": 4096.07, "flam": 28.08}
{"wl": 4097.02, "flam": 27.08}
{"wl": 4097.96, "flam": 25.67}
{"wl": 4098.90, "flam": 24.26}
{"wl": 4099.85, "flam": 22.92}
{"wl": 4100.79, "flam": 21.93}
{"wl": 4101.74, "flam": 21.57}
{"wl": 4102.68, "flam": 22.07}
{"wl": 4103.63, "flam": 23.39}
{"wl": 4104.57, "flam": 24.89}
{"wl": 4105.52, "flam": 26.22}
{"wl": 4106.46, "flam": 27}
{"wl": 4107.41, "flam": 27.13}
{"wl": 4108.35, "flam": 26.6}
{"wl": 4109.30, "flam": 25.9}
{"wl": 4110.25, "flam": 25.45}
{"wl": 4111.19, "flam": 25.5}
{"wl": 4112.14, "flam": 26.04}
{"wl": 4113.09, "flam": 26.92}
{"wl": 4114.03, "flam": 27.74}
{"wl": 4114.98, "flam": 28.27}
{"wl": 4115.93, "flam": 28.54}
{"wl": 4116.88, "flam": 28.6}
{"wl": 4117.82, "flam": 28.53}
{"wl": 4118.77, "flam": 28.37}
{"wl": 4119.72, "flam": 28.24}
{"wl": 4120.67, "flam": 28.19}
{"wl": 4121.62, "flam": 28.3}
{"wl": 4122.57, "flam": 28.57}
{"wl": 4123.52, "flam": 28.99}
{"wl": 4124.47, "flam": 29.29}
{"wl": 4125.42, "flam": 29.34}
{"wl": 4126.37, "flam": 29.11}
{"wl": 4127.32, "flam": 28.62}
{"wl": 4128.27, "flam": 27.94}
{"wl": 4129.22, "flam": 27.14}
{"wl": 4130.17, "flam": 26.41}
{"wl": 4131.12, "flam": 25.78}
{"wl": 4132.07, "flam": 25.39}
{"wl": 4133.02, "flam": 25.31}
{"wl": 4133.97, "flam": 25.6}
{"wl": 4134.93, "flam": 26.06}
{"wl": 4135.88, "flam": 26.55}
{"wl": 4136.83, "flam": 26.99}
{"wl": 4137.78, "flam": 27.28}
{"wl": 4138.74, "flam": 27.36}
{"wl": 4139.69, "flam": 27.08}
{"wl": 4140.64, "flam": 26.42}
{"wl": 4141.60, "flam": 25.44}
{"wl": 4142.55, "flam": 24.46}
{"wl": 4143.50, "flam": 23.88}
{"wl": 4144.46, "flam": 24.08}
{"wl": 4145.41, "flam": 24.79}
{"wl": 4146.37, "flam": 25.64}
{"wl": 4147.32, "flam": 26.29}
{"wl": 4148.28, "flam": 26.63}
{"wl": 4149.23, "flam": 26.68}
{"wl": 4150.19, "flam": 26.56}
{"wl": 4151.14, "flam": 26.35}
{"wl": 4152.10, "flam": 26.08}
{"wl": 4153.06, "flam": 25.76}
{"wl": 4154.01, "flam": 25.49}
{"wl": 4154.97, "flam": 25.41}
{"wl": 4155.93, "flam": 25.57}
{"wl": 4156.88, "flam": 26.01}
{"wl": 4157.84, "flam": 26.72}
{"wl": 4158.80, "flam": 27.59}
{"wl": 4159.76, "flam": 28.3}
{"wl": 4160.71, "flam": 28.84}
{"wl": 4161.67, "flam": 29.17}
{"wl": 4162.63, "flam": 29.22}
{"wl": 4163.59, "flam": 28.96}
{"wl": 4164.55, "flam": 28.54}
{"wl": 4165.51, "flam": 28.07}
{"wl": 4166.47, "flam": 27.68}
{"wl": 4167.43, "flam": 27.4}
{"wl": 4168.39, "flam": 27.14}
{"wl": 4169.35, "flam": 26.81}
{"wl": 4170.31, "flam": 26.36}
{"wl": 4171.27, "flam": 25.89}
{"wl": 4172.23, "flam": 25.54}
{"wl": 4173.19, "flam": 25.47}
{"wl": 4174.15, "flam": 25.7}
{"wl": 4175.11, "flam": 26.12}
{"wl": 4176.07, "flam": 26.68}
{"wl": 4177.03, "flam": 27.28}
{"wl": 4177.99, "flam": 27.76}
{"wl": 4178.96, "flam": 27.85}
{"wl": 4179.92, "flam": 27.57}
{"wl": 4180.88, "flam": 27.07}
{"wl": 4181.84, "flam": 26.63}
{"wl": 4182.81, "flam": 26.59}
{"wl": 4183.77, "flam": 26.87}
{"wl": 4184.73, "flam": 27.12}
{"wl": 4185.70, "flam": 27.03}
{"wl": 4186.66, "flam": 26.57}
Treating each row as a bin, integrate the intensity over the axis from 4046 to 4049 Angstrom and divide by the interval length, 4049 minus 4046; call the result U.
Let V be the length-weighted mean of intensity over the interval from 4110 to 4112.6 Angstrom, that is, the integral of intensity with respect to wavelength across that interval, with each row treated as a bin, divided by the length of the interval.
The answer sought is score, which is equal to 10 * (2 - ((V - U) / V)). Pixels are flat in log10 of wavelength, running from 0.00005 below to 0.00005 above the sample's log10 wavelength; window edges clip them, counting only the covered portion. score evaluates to 19.0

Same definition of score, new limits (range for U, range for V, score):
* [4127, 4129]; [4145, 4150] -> 20.8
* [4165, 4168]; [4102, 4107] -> 21.2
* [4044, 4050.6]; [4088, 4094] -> 17.8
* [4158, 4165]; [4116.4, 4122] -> 20.1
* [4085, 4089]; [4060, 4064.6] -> 21.9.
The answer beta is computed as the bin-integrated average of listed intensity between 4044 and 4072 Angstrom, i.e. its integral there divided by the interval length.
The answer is 24.5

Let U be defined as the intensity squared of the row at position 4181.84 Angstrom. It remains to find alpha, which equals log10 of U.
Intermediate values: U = 709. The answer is 2.85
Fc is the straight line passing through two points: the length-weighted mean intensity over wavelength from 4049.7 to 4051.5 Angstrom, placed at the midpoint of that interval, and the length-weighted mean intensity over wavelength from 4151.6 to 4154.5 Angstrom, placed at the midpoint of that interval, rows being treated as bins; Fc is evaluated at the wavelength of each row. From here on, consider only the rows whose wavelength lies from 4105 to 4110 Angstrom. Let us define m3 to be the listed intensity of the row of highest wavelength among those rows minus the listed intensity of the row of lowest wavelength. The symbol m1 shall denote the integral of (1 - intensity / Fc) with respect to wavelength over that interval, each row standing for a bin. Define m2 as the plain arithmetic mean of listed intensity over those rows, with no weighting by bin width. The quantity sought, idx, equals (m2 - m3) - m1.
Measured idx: 27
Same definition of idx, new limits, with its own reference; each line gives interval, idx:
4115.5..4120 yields 29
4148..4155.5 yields 27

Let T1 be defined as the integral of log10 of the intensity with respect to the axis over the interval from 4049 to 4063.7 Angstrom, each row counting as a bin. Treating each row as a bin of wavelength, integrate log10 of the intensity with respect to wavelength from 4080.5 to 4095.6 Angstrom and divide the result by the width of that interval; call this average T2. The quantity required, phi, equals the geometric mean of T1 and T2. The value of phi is 5.46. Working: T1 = 20.5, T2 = 1.456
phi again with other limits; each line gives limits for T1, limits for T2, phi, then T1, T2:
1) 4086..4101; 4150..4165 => 5.58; 21.7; 1.433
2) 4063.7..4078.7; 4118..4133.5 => 5.50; 21.0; 1.444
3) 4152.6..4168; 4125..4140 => 5.63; 22.1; 1.431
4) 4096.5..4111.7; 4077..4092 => 5.52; 21.2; 1.437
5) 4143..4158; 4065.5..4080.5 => 5.45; 21.2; 1.403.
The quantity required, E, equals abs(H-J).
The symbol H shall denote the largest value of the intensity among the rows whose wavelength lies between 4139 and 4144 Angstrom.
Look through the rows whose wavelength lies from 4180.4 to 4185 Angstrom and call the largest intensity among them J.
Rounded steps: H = 27.08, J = 27.12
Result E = 0.0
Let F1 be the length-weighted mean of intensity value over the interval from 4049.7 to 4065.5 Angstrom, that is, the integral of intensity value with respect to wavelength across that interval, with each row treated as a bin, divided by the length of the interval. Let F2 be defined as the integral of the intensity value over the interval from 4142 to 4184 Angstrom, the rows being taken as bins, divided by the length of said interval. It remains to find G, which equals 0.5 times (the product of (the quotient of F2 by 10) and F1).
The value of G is 32.7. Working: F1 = 24.6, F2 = 26.7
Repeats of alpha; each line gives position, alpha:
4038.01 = 2.88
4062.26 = 2.75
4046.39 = 2.68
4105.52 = 2.84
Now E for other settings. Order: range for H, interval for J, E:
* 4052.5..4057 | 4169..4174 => 1.4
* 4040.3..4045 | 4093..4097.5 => 2.8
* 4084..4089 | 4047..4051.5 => 3.4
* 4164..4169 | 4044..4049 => 4.4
